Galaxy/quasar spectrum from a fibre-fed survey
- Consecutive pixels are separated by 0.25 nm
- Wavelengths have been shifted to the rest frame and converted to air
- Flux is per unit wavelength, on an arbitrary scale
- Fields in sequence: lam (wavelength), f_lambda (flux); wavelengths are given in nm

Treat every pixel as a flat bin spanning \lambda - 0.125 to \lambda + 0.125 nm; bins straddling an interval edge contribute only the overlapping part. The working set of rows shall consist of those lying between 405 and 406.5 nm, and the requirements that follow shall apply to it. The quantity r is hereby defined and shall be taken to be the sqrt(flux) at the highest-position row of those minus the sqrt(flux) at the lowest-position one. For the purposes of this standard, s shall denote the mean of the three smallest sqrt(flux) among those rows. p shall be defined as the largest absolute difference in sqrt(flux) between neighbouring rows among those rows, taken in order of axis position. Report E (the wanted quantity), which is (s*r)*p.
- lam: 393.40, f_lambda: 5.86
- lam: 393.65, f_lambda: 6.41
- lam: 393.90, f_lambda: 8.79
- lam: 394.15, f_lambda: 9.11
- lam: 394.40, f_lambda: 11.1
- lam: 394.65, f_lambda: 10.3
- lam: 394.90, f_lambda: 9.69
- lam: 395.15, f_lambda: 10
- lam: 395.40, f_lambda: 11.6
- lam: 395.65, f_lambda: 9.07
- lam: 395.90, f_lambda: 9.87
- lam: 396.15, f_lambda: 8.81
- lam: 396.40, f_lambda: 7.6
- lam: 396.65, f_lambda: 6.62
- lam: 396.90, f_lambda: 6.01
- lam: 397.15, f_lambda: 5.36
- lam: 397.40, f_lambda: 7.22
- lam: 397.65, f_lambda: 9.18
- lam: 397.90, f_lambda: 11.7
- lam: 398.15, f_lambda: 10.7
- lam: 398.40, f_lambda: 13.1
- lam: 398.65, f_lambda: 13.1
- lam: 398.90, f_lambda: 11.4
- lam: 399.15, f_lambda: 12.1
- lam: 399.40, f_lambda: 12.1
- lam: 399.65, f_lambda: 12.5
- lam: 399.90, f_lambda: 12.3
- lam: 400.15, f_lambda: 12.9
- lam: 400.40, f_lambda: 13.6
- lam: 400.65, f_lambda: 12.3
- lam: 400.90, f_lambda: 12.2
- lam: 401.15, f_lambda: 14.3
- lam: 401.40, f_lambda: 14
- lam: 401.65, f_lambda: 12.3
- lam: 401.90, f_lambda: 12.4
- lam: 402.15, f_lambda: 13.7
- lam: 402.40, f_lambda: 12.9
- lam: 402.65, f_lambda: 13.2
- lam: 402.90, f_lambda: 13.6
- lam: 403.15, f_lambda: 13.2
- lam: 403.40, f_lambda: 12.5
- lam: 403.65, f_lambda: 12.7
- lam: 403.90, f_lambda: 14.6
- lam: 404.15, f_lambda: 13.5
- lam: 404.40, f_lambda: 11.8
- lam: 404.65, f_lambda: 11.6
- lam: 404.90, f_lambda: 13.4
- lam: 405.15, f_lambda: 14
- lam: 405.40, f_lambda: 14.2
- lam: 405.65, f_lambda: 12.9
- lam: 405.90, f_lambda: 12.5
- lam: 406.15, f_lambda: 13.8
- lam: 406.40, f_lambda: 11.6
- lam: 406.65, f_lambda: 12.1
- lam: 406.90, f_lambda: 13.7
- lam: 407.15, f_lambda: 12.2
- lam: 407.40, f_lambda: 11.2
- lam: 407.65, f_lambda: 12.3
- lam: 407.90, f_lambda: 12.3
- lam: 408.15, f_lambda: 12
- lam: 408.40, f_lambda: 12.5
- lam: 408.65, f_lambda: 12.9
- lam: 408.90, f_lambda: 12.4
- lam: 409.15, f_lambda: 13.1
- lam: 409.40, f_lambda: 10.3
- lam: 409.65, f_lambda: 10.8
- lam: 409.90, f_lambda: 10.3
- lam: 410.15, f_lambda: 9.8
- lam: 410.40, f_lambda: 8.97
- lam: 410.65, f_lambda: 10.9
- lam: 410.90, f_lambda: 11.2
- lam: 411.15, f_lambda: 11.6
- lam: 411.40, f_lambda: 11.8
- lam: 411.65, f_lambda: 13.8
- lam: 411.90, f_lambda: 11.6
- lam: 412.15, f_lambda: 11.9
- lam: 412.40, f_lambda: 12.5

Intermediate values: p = 0.309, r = -0.3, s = 3.51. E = -0.4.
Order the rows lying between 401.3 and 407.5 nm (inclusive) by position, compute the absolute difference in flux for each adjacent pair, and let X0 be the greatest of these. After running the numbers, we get 2.20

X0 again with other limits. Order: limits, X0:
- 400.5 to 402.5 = 2.10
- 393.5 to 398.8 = 2.53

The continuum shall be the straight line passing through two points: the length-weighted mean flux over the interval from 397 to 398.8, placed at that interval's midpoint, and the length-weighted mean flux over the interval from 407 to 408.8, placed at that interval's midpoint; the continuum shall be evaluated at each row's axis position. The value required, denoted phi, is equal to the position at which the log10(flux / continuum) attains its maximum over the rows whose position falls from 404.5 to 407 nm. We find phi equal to 405.40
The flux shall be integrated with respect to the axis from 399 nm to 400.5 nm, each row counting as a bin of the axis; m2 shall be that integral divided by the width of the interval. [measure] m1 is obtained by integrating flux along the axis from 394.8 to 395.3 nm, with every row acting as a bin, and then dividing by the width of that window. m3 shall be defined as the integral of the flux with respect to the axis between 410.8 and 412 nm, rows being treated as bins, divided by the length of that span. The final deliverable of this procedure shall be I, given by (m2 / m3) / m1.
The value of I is 0.105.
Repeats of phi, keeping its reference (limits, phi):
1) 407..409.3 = 409.15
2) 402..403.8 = 402.15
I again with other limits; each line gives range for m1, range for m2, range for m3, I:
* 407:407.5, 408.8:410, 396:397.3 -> 0.139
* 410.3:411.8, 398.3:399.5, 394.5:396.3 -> 0.109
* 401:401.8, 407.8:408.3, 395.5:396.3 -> 0.097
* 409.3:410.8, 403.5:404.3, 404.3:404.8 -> 0.113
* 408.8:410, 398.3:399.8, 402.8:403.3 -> 0.081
